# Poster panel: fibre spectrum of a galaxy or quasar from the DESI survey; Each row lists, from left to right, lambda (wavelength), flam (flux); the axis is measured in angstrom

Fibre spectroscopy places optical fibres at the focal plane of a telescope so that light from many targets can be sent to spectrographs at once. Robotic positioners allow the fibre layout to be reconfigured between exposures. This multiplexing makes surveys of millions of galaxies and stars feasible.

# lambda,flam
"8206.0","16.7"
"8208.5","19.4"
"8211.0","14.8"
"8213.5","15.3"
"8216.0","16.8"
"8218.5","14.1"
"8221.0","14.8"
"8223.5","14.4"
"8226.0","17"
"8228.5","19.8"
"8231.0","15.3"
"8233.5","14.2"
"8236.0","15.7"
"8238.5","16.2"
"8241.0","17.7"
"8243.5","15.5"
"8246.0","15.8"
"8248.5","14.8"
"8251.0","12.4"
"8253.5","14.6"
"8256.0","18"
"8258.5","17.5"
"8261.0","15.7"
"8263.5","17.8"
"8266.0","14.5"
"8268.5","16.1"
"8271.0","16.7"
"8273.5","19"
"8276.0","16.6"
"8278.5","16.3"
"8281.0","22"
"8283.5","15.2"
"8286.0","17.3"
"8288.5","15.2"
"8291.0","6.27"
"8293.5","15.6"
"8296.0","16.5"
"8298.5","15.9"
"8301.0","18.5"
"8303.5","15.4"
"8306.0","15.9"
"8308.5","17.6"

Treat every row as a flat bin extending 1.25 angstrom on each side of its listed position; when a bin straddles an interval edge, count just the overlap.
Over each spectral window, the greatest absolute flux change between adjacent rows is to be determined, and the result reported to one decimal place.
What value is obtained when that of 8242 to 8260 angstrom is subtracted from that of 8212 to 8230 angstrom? -0.6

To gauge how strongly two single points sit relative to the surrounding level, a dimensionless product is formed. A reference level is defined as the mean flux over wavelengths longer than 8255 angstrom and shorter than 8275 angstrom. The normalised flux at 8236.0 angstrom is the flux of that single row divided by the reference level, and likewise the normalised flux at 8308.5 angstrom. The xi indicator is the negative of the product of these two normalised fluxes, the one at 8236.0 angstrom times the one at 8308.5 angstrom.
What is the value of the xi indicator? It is -1.0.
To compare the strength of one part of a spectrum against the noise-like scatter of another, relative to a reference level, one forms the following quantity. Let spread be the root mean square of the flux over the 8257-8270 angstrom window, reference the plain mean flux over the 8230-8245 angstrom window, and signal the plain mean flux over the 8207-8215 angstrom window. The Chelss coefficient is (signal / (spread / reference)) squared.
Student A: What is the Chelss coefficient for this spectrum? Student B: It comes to 253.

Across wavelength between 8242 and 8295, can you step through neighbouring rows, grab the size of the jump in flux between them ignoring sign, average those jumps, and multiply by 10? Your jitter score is 30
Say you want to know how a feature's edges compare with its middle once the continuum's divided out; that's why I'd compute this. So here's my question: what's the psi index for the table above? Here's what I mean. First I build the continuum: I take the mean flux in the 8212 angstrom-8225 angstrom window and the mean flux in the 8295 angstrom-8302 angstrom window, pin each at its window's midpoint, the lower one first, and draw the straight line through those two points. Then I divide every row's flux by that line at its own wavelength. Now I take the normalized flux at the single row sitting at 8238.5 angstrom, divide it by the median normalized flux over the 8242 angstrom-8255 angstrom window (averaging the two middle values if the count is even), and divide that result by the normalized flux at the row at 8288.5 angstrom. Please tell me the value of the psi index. 1.22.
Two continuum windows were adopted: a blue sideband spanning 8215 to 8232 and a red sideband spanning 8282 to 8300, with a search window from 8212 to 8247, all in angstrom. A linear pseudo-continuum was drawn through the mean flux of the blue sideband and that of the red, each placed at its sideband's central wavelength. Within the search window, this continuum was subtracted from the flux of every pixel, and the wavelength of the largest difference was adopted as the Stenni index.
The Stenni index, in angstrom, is 8228.5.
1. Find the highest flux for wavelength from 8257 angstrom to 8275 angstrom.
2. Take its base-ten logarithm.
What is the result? 1.28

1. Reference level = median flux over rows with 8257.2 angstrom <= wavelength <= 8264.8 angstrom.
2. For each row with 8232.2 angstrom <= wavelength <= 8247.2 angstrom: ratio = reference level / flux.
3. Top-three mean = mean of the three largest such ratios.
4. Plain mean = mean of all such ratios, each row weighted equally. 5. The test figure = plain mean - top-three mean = -0.050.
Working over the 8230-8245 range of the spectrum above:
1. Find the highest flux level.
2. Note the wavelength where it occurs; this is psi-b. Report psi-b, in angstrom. 8241.0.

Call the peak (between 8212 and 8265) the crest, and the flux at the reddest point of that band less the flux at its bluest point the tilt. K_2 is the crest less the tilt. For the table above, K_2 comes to 17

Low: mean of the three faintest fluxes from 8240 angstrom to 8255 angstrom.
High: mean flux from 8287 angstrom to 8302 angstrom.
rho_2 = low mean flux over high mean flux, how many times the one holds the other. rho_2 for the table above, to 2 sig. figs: 0.95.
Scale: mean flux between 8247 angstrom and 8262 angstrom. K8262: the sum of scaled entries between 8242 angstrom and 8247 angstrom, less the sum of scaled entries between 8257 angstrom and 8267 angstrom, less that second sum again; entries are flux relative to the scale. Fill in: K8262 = -6.4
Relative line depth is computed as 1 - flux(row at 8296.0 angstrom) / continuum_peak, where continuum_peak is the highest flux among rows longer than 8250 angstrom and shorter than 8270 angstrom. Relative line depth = 0.083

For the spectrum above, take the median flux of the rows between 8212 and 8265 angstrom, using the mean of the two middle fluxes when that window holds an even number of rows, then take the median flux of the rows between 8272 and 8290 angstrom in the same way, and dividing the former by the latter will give 0.946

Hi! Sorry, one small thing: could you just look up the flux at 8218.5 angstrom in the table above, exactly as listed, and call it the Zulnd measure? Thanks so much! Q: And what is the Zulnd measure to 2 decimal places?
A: 14.10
